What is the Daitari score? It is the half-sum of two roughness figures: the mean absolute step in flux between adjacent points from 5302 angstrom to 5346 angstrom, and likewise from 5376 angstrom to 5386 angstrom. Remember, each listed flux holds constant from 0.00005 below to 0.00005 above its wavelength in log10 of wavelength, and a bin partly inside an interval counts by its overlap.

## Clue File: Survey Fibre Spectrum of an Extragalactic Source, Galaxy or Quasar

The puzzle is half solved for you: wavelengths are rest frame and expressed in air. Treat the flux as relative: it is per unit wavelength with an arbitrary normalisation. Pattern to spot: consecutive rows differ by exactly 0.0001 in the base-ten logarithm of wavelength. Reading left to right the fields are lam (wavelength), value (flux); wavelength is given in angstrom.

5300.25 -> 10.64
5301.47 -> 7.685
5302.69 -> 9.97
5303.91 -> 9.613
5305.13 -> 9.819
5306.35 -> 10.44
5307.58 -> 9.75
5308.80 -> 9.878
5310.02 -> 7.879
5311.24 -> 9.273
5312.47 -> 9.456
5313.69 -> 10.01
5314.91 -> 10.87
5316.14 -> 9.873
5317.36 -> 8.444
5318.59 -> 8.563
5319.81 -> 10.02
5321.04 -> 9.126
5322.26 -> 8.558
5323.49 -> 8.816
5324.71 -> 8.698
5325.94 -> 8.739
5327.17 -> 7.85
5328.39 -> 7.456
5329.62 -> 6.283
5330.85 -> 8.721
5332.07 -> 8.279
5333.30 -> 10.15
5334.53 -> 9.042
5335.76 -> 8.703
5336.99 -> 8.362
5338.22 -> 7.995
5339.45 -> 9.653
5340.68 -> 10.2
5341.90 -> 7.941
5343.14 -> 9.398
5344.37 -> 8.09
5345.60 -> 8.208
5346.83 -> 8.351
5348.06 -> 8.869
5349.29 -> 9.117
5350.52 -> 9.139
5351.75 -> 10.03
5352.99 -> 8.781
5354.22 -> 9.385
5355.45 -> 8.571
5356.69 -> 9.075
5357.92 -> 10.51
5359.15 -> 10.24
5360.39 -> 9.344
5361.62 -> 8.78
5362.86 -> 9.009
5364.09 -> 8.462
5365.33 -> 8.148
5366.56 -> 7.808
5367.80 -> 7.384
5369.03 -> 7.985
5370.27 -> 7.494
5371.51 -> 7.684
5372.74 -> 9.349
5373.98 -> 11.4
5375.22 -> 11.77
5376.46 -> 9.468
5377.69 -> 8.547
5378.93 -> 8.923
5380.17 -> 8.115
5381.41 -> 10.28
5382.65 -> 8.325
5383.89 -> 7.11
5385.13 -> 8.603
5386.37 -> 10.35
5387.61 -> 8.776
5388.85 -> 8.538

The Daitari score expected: 1.1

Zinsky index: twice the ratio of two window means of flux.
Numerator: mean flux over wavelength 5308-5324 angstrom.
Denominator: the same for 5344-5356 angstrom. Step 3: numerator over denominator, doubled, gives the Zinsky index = 2.10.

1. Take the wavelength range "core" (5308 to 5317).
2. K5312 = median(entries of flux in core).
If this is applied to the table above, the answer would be 9.9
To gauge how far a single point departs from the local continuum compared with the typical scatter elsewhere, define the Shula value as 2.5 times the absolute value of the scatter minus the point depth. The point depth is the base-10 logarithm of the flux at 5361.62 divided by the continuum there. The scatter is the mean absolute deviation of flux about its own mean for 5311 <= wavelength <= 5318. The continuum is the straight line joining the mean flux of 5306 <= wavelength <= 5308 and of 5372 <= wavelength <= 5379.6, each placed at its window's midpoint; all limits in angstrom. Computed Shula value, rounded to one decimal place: 1.6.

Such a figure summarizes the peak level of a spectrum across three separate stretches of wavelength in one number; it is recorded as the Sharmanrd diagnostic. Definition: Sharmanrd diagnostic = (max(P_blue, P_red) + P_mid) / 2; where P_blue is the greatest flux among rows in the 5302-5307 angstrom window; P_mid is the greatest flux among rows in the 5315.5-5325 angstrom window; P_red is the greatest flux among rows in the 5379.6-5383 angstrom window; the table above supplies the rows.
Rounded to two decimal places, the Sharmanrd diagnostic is 10.23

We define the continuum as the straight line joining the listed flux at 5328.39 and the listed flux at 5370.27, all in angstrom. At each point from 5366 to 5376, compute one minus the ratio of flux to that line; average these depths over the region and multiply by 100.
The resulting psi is -18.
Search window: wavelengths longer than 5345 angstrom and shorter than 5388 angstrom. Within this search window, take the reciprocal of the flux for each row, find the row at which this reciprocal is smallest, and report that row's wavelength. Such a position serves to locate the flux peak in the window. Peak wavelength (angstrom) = 5375.22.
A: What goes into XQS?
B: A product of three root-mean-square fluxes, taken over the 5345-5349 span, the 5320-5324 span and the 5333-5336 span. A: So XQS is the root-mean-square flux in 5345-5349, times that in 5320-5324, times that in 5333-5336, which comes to 698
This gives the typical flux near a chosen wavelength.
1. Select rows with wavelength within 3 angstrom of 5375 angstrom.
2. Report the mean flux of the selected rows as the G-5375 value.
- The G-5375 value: 10.1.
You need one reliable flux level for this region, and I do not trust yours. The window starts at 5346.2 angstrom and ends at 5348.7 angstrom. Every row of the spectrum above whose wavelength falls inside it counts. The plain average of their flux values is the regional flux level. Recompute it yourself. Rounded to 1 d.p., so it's 8.6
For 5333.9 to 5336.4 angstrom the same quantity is 8.9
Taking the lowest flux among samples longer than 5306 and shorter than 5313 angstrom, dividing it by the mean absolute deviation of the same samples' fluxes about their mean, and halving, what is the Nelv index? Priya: 6.8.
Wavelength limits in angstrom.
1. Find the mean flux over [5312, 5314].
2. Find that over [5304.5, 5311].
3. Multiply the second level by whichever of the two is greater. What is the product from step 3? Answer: 93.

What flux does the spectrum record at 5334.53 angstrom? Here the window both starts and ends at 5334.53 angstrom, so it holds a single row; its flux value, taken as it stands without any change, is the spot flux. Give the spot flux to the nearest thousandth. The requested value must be 9.042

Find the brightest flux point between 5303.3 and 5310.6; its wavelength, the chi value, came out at 5306.35 angstrom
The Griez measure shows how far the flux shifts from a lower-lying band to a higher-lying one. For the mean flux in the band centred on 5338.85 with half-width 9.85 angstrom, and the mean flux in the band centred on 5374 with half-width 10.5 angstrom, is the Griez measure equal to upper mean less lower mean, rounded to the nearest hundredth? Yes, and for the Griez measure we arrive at 0.08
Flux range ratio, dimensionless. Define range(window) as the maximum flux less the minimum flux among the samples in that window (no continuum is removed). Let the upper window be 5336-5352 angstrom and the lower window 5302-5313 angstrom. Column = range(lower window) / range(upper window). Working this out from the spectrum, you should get 1.13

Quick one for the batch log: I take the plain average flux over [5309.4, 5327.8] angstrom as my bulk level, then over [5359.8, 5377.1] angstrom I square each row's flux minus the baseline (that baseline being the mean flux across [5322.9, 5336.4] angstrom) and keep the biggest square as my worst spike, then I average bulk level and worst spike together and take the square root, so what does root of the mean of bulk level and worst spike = 3.2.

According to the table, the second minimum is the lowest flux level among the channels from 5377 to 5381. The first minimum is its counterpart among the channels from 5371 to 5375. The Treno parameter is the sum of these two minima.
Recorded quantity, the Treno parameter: 15.8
